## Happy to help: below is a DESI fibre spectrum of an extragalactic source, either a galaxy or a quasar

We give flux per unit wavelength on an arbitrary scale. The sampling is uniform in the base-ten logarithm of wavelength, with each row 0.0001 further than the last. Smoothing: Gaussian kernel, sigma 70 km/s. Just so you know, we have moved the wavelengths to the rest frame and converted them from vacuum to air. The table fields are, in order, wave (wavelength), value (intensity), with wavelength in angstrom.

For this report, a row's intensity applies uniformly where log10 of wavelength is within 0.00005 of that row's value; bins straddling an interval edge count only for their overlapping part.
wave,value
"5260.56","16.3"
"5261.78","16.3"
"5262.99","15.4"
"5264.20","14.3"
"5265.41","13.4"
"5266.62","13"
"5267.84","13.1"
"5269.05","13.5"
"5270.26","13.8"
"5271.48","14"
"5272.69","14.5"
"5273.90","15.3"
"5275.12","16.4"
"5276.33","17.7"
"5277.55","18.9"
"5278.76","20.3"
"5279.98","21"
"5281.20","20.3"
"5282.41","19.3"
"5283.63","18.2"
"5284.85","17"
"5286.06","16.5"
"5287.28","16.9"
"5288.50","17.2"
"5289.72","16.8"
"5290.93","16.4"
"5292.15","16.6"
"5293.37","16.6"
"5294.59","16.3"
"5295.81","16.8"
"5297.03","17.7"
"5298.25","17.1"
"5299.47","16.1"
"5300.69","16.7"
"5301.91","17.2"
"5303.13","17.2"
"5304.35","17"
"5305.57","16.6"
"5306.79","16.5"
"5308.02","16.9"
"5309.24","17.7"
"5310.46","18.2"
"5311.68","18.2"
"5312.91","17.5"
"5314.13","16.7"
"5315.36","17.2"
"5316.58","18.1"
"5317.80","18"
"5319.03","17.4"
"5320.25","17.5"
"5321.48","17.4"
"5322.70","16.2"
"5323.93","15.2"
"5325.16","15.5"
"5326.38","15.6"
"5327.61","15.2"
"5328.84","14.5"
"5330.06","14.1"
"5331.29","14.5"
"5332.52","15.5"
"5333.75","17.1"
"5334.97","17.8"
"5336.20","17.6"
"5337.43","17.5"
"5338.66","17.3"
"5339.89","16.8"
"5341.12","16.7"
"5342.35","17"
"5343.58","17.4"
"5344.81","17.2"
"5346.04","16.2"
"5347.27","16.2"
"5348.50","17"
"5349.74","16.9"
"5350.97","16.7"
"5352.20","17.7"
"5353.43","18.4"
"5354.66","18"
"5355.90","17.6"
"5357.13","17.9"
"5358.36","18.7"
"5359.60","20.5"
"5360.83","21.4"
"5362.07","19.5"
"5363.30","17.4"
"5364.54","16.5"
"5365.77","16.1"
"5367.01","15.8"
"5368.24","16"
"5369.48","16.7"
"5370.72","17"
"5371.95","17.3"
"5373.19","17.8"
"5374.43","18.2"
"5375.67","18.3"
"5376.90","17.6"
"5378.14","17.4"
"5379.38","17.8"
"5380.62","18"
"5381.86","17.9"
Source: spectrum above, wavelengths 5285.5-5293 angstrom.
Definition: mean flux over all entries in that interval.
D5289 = 16.7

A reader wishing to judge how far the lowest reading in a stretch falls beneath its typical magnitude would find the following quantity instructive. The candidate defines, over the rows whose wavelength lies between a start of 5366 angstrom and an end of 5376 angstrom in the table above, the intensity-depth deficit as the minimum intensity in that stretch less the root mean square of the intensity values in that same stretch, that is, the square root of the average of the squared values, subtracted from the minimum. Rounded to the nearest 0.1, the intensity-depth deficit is -1.4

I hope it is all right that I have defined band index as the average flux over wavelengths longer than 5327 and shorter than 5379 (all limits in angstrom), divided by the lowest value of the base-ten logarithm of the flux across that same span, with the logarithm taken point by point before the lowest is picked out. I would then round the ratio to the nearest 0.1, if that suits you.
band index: 14.9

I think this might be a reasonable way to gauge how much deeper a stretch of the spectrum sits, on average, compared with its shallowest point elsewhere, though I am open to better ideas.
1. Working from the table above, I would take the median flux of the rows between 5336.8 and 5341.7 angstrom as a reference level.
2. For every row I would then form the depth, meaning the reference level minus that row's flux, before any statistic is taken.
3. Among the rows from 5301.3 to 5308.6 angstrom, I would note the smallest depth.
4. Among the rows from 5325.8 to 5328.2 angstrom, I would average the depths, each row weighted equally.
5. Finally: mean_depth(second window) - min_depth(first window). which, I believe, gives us 1.8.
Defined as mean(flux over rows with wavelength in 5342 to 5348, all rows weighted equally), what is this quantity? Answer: 16.8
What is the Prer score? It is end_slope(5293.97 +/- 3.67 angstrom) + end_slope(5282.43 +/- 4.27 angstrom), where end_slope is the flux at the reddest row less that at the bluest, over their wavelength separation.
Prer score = -0.31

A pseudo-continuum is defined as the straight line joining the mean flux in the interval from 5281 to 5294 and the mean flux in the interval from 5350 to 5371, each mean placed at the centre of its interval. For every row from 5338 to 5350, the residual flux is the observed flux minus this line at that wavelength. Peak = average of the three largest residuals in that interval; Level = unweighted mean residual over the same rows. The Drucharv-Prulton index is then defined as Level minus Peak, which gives -0.44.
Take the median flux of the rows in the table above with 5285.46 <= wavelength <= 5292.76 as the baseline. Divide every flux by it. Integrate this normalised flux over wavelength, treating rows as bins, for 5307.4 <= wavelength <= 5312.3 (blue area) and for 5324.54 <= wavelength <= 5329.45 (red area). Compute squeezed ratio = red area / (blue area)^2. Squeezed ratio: 0.165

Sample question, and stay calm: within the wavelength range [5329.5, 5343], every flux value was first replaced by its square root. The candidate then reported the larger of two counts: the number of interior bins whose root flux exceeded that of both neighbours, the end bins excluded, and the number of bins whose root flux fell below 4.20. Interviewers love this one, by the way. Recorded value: 10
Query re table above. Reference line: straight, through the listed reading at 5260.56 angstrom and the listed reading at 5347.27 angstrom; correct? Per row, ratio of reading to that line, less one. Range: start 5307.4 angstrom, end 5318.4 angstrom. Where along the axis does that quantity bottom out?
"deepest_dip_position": 5314.13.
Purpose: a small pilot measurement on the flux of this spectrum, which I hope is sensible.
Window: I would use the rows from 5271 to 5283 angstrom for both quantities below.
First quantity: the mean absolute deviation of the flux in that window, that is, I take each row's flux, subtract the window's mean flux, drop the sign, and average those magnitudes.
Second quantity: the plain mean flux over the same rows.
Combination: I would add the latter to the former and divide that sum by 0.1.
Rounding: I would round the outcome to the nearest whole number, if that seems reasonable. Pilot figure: 200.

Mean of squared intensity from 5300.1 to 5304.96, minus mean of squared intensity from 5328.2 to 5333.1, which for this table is 75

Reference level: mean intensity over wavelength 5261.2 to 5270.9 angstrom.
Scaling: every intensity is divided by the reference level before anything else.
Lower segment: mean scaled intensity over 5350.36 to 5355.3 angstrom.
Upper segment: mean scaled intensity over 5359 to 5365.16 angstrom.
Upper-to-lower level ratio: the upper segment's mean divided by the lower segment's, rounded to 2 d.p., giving 1.08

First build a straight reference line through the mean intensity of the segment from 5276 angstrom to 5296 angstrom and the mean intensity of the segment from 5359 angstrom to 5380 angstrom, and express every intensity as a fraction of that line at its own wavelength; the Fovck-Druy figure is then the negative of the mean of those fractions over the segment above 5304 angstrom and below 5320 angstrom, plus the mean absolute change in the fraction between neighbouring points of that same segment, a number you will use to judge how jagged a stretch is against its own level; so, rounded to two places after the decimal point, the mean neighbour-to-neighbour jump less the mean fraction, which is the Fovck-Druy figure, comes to -0.95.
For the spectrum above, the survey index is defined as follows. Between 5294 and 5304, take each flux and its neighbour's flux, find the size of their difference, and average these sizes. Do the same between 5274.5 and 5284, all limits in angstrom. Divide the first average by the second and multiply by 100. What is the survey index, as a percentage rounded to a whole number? 55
